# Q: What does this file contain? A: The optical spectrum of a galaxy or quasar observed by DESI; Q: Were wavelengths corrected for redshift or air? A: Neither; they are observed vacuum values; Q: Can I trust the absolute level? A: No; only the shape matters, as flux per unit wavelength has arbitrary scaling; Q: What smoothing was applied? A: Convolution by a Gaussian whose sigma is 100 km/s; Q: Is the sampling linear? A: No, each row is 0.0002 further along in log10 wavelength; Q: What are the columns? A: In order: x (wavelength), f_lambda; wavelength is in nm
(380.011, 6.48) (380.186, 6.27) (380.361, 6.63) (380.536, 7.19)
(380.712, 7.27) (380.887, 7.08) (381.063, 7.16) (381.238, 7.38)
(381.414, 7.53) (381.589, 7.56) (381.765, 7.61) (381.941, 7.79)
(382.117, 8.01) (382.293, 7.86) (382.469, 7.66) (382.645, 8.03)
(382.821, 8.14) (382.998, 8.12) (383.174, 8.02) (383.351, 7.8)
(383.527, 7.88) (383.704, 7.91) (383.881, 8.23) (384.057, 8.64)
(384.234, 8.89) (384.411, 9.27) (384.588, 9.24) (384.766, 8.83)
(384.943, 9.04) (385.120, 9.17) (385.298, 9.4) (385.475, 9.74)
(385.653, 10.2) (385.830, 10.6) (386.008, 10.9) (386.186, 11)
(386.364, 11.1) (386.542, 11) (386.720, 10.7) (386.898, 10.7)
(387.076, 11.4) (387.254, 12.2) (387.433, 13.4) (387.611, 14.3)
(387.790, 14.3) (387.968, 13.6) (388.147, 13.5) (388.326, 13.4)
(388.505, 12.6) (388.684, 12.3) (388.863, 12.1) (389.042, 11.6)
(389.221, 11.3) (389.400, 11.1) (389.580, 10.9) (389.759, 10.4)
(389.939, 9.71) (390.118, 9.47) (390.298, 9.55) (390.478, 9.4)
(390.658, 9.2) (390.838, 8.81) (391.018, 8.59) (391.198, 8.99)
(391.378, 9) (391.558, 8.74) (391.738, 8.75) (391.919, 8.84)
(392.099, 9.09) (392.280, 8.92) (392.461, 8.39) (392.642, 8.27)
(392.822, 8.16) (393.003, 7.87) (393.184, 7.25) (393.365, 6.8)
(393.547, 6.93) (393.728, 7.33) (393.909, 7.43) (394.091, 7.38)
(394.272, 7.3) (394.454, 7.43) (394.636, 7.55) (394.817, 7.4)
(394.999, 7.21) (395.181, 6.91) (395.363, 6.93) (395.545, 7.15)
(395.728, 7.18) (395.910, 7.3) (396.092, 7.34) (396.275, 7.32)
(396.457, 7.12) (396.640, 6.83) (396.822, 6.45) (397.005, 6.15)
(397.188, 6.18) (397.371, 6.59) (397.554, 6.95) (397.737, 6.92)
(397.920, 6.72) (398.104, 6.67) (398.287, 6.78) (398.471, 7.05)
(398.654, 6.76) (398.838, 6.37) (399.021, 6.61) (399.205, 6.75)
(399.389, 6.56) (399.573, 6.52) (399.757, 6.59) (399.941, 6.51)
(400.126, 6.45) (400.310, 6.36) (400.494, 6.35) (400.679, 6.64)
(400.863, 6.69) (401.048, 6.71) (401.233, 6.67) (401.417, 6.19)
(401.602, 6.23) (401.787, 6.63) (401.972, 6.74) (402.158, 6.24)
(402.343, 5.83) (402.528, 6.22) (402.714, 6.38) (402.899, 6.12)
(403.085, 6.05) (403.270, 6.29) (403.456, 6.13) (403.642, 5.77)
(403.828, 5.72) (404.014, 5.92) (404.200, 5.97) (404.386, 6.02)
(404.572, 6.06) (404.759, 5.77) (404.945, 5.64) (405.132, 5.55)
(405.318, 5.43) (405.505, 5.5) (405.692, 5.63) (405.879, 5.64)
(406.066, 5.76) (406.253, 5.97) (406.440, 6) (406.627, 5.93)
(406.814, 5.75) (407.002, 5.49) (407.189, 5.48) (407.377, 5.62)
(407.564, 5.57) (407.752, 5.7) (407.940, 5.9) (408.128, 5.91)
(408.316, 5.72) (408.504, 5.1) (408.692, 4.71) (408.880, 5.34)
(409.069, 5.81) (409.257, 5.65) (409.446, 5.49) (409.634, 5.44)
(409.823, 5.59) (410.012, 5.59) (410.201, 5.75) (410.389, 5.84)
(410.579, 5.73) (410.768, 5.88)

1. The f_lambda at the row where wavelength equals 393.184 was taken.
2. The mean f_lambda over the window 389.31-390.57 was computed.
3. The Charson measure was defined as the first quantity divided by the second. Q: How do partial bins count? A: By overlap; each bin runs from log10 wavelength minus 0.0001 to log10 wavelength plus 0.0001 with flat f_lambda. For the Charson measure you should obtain 0.72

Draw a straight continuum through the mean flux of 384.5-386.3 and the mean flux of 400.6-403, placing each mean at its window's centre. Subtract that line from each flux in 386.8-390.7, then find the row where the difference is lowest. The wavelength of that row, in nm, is 390.658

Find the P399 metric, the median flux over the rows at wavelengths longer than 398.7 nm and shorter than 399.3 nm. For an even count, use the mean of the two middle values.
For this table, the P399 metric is 6.6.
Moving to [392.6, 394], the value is 7.4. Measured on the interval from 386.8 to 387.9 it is 12.8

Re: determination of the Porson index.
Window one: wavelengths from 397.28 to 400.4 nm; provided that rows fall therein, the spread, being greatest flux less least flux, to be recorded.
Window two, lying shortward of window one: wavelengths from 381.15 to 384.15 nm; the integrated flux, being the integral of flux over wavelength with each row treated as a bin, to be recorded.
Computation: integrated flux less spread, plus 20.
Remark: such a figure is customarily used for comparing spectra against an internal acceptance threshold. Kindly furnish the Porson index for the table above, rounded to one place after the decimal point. 43.0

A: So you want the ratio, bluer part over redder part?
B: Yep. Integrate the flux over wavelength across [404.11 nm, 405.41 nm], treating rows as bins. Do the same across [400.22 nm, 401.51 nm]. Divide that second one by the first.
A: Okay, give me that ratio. 1.12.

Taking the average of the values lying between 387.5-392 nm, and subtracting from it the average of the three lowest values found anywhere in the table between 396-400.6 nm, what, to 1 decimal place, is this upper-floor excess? 4.6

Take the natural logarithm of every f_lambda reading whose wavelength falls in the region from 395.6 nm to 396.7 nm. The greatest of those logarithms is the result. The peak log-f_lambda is 1.99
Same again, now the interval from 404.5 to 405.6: 1.80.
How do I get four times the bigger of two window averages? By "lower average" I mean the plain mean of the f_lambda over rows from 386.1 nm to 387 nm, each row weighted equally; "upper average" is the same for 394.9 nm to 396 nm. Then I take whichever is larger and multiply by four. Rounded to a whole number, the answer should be 44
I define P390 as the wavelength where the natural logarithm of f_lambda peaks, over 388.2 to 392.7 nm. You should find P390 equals 388.326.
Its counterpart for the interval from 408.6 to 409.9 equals 409.069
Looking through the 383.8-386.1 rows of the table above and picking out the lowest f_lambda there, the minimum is 8.23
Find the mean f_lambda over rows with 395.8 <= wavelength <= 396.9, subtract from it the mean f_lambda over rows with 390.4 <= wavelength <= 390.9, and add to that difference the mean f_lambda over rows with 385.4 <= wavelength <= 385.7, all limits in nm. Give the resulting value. 7.9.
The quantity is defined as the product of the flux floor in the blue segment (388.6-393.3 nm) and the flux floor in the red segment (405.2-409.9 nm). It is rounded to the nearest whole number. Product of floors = 34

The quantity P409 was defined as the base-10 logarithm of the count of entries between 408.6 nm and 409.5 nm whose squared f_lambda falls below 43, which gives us 0.70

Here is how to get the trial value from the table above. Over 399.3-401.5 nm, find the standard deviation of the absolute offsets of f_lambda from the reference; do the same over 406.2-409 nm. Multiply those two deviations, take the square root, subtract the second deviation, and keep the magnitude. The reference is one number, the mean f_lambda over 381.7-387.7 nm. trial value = 0.12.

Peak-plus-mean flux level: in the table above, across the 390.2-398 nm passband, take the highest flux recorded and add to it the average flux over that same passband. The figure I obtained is 17.2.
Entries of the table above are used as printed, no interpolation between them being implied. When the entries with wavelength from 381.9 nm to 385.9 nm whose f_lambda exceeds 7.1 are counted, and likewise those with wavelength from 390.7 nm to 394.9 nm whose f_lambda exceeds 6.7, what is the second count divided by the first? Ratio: 1.0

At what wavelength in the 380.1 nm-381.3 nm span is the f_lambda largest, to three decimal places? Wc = 381.238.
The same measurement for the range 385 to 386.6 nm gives 386.364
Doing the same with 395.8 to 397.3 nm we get 396.092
